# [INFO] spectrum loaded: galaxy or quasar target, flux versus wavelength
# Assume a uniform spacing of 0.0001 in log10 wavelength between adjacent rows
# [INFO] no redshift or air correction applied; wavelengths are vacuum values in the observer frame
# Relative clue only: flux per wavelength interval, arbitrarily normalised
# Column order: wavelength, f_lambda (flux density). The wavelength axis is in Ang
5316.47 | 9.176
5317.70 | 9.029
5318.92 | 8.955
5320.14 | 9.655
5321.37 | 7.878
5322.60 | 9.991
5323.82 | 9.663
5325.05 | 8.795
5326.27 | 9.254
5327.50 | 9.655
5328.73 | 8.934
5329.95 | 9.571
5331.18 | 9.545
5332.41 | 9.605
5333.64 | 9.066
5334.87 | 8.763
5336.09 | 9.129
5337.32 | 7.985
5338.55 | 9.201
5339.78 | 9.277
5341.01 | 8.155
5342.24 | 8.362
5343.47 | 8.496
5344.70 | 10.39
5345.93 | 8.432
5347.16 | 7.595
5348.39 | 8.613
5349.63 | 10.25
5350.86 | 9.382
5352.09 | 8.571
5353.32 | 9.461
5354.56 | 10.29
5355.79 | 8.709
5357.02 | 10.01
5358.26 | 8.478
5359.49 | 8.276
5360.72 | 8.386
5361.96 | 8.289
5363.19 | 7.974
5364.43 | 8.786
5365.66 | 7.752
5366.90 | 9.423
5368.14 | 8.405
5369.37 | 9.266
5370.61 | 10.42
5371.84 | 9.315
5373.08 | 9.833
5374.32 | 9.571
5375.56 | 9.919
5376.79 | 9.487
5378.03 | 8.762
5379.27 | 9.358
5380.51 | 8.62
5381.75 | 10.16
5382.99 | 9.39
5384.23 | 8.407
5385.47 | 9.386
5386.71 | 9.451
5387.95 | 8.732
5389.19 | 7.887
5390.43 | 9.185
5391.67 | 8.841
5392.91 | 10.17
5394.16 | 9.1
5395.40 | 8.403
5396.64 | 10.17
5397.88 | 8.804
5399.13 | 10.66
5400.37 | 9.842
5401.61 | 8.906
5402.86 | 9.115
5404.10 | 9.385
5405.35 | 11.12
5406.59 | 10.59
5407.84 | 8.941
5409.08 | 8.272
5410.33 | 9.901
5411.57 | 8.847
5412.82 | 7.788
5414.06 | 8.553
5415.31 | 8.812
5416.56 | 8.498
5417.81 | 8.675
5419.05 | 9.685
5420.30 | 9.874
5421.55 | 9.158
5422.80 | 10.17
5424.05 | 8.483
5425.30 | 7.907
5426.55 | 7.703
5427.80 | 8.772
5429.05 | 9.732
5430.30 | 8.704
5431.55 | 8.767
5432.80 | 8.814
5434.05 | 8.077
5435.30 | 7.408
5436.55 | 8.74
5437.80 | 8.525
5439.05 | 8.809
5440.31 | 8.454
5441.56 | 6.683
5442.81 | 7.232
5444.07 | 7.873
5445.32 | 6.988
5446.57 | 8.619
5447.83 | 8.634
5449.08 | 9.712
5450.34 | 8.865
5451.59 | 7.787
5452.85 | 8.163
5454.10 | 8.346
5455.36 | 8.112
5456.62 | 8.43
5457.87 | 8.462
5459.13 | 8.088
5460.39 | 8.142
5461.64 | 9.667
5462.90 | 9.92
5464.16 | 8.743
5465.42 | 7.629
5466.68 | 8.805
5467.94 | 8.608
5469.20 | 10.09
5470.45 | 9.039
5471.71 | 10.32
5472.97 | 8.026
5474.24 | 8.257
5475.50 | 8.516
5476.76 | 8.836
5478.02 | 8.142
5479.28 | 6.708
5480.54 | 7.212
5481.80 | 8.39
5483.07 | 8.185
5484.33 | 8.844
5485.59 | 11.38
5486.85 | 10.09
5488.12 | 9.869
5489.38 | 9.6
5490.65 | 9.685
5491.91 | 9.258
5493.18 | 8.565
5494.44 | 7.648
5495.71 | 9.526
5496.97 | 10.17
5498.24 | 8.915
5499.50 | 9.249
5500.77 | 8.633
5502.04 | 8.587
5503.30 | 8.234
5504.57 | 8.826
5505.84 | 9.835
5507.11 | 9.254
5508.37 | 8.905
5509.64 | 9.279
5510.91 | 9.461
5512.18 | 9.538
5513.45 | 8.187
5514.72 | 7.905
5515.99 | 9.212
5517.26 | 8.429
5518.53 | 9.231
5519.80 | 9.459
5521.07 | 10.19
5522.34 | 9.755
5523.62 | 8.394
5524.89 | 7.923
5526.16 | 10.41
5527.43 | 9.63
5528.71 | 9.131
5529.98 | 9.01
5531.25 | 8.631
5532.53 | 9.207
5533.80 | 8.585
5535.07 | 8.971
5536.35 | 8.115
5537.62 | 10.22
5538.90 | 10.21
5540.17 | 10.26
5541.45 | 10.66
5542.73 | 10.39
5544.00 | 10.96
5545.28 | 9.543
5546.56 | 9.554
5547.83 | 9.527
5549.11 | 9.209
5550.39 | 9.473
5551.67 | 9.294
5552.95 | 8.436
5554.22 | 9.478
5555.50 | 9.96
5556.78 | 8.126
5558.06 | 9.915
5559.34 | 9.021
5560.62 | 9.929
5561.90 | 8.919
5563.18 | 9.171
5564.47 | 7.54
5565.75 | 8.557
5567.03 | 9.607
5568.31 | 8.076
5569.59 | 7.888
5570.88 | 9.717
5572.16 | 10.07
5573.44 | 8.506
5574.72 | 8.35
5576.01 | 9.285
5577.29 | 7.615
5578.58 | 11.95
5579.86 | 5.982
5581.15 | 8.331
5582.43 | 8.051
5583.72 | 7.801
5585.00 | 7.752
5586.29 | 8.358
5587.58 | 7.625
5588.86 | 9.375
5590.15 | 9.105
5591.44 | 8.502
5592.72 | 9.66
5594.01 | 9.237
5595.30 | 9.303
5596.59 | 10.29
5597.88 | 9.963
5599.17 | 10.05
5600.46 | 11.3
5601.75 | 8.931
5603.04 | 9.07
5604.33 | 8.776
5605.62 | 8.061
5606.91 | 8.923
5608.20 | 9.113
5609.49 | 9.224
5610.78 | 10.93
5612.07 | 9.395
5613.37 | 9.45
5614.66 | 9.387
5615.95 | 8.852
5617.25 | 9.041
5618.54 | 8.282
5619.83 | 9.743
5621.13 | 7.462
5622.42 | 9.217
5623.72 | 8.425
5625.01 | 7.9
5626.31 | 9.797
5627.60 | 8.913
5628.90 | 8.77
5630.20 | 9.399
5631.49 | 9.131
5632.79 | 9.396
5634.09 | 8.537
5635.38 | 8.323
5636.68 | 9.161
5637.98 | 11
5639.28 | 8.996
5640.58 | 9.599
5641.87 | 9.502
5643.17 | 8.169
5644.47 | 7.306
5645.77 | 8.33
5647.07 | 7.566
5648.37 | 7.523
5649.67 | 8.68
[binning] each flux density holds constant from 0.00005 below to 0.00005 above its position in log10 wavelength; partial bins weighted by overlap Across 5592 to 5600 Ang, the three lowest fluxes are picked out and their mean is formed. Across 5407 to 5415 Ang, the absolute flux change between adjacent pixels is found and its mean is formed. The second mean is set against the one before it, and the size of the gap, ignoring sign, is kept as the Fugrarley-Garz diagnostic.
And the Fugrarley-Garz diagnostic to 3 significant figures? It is 8.36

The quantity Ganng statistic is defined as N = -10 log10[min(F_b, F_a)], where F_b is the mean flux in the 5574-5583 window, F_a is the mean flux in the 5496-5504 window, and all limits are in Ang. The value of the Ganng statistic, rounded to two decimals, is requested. -9.30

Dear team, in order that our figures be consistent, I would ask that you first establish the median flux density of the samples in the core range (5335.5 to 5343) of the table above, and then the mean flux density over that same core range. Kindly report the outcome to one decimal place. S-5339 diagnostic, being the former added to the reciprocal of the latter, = 8.9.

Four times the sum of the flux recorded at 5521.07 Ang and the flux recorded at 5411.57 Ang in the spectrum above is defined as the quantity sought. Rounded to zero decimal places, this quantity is 76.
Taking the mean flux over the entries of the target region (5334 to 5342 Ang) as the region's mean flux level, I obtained 8.75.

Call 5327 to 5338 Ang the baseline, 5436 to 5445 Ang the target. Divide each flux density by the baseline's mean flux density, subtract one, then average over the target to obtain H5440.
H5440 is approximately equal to -0.12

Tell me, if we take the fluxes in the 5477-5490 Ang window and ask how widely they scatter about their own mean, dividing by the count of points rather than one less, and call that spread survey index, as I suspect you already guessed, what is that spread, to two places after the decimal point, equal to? 1.34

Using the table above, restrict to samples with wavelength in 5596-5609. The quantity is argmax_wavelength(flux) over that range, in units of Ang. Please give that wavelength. 5600.46 Ang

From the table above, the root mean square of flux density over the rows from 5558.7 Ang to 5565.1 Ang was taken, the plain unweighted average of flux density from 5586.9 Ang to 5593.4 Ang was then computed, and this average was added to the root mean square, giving 17.8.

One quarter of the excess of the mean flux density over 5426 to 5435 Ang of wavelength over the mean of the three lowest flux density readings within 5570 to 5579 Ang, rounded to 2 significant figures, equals 0.12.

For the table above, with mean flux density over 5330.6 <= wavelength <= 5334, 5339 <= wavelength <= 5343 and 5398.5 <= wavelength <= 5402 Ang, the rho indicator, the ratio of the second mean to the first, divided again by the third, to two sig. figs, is 0.093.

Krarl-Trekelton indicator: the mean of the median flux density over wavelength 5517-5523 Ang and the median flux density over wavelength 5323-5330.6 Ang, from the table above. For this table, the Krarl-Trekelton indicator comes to 9.4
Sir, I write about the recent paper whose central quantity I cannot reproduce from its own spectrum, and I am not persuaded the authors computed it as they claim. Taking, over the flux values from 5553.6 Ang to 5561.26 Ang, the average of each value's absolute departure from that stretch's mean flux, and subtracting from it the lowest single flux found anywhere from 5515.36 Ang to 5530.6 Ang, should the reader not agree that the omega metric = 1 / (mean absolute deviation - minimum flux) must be -0.136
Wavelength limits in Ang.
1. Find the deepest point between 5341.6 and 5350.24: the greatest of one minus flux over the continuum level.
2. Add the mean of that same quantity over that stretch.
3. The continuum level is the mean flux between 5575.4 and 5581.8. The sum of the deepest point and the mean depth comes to 0.09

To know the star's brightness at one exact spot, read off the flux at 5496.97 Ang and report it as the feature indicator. 10.17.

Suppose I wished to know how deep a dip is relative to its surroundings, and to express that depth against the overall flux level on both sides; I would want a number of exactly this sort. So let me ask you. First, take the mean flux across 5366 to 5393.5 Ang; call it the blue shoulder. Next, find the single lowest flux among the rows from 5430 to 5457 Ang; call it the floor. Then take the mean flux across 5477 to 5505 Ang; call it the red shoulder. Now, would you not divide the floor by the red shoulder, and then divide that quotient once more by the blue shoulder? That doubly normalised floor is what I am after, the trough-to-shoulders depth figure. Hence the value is 0.081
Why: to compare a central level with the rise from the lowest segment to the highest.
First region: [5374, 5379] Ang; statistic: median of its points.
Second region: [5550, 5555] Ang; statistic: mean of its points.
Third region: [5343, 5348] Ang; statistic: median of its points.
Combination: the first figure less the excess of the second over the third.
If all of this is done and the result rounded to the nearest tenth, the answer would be 8.8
